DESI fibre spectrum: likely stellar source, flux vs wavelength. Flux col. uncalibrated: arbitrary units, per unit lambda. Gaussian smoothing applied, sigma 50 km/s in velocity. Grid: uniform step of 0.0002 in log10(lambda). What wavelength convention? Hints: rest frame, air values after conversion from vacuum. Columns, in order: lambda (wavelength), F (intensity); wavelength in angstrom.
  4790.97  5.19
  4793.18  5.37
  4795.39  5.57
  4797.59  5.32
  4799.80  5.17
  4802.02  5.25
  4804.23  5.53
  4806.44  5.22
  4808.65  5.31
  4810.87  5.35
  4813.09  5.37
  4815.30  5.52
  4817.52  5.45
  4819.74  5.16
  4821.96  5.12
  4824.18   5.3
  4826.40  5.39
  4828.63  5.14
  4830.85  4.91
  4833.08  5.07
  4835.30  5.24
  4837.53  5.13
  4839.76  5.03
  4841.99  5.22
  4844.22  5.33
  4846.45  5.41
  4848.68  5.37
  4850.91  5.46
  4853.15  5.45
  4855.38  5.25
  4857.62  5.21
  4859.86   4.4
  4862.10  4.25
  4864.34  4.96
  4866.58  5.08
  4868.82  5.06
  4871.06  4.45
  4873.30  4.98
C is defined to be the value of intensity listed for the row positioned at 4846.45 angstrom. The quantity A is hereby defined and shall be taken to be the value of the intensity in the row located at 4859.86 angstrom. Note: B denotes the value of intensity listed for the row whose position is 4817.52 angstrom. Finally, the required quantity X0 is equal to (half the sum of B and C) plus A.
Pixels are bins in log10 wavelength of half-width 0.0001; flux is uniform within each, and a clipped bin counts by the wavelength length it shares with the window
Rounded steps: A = 4.4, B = 5.45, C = 5.41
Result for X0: 9.8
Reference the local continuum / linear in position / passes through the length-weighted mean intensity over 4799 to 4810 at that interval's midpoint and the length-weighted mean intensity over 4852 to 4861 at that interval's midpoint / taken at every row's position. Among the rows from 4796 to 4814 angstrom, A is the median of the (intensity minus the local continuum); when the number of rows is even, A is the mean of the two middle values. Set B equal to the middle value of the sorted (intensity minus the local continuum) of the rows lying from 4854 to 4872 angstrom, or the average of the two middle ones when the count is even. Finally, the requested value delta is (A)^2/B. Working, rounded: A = 0.01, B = -0.02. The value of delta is -0.01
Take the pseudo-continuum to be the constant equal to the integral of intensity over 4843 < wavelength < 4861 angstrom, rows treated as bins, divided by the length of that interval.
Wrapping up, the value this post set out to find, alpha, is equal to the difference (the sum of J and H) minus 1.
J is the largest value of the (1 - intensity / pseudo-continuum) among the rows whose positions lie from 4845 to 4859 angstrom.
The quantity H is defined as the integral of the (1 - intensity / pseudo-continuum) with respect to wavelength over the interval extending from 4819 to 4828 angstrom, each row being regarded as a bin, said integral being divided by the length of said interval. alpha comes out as -1.00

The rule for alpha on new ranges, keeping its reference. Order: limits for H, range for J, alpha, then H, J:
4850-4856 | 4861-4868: -0.84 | -0.03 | 0.19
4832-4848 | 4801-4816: -0.99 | 0.00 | 0.00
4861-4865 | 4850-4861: -0.71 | 0.13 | 0.16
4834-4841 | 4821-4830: -0.96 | 0.02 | 0.02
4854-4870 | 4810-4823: -0.91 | 0.06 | 0.02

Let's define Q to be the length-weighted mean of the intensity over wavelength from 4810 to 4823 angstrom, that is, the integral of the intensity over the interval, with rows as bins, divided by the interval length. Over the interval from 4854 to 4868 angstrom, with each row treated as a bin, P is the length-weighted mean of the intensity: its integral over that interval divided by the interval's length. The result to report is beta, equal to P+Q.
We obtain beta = 10.2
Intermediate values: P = 4.87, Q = 5.33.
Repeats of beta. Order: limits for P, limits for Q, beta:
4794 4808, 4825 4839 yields 10.5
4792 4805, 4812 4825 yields 10.7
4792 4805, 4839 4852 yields 10.7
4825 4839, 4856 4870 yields 10.0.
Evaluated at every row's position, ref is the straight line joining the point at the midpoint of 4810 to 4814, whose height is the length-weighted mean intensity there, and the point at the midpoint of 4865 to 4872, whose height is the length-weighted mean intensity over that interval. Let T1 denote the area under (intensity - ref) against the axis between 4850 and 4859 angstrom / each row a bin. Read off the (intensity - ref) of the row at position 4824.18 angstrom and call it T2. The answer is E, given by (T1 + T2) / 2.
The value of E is 1.4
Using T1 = 2.8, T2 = 0.05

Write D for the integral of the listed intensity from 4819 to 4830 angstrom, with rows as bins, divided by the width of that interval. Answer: 5.22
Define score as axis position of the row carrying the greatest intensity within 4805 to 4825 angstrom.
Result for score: 4815.30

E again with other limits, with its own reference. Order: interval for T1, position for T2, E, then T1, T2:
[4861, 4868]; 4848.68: -0.3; -1.0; 0.32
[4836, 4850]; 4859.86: 0.8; 2.2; -0.56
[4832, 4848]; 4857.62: 0.8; 1.4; 0.24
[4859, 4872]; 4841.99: -1.2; -2.6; 0.12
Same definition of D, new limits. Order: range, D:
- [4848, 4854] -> 5.43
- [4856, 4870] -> 4.84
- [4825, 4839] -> 5.15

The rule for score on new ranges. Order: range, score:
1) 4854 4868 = 4855.38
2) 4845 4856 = 4850.91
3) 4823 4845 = 4826.40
